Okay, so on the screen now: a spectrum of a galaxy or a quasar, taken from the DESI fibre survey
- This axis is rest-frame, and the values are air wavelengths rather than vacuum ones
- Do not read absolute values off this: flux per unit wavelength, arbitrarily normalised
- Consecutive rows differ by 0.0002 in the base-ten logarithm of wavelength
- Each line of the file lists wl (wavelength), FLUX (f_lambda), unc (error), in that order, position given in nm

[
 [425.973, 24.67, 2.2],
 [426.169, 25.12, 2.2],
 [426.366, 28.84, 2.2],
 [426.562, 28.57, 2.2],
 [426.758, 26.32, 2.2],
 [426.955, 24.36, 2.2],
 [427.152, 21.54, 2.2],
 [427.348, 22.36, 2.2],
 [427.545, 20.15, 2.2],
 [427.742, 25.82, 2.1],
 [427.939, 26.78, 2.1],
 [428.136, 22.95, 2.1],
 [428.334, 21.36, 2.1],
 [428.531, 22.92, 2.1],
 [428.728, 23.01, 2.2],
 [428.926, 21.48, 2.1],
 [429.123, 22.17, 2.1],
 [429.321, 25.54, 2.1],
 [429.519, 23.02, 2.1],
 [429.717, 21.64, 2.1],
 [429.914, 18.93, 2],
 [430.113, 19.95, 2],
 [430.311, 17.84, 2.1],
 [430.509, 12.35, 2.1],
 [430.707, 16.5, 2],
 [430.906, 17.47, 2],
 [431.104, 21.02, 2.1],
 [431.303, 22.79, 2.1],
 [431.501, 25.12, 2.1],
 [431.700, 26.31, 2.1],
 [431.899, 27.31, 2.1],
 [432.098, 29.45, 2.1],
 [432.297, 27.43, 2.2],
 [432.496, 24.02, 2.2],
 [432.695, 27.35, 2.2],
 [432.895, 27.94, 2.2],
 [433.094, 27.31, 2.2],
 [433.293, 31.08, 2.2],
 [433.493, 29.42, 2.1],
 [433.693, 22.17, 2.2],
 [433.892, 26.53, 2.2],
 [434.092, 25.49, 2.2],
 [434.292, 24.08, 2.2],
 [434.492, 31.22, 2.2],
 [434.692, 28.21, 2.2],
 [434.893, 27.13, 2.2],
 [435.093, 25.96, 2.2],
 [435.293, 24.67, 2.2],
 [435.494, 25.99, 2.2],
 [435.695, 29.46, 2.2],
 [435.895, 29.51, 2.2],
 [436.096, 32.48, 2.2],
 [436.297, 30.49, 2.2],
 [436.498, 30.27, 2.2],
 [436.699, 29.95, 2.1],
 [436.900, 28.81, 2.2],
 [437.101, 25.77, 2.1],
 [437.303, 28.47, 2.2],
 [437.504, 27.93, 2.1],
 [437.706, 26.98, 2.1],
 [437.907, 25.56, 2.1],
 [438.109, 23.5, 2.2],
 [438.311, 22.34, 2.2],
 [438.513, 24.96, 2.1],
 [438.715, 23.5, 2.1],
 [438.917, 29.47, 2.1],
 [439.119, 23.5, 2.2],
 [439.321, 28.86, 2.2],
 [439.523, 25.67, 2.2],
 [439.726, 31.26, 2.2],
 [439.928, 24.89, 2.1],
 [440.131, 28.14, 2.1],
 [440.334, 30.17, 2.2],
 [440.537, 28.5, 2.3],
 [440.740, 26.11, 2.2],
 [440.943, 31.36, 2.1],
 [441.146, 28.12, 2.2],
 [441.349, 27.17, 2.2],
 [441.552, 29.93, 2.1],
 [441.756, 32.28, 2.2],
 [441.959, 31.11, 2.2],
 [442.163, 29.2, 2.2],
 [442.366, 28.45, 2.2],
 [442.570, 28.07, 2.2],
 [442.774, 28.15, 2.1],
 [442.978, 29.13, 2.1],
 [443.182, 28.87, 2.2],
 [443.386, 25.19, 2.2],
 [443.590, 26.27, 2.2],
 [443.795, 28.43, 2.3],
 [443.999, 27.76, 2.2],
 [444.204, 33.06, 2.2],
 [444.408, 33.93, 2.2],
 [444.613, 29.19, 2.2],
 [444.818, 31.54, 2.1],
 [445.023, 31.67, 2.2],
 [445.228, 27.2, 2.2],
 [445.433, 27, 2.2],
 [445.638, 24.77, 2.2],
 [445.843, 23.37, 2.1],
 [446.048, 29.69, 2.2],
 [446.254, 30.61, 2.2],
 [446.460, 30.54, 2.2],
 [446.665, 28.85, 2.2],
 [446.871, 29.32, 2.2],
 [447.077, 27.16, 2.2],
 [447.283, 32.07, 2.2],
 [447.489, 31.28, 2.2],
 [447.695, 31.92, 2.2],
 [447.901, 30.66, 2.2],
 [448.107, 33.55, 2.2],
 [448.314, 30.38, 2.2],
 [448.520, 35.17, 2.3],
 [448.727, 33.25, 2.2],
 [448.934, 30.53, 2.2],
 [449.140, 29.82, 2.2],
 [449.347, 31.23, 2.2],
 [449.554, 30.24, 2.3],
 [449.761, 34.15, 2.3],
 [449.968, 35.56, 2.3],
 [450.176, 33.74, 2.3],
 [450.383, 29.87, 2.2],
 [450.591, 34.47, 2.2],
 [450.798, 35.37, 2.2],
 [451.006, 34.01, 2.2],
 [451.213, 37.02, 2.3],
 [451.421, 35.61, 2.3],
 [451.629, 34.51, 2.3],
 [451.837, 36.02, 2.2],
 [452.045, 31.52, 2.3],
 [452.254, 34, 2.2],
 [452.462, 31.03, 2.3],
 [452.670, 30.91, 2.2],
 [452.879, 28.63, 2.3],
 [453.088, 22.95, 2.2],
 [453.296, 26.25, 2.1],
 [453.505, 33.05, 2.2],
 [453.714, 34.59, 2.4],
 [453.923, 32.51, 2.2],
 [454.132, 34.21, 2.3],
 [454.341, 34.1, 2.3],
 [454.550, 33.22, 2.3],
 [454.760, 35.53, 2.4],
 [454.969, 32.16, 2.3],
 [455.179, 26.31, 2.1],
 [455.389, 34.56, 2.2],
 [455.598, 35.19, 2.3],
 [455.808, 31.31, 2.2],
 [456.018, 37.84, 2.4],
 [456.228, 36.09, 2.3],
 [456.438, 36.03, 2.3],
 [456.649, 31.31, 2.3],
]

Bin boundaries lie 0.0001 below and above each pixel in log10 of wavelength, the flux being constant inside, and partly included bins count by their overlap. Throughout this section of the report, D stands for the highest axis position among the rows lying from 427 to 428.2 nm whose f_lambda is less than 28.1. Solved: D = 428.136 nm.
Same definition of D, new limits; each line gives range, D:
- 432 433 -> 432.895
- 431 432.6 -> 432.496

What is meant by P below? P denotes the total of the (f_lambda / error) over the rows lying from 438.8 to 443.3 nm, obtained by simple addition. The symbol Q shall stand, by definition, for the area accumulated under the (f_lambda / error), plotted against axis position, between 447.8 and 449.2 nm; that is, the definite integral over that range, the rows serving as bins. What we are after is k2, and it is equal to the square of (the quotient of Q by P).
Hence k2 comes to 0.00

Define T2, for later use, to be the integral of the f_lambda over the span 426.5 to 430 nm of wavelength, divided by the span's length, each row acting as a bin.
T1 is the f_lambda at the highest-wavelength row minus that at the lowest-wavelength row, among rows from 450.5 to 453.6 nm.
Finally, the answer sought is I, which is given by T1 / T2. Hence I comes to -0.06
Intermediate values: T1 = -1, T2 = 23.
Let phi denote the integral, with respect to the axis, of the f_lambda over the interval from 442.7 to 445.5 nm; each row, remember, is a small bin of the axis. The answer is 82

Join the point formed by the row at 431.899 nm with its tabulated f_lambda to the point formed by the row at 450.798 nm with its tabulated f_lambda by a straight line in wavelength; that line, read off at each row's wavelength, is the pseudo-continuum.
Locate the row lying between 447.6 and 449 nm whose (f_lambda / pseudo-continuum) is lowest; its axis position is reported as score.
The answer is 448.934 nm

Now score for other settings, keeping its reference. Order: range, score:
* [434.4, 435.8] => 435.293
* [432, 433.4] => 432.496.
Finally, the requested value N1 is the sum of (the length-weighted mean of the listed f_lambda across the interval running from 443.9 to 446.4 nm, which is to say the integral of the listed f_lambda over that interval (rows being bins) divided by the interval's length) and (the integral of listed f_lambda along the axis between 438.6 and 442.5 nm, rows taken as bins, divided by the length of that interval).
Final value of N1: 57.5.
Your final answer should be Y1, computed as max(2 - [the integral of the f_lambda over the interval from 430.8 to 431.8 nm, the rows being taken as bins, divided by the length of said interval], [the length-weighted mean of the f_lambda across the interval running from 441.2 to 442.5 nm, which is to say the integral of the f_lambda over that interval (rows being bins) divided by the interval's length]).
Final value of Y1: 29.6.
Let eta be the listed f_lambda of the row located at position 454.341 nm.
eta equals 34.1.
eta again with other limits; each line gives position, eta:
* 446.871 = 29.32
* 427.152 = 21.54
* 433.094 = 27.31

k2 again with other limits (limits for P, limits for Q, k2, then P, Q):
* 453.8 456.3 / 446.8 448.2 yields 0.01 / 177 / 20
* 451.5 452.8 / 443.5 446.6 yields 0.22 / 88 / 41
